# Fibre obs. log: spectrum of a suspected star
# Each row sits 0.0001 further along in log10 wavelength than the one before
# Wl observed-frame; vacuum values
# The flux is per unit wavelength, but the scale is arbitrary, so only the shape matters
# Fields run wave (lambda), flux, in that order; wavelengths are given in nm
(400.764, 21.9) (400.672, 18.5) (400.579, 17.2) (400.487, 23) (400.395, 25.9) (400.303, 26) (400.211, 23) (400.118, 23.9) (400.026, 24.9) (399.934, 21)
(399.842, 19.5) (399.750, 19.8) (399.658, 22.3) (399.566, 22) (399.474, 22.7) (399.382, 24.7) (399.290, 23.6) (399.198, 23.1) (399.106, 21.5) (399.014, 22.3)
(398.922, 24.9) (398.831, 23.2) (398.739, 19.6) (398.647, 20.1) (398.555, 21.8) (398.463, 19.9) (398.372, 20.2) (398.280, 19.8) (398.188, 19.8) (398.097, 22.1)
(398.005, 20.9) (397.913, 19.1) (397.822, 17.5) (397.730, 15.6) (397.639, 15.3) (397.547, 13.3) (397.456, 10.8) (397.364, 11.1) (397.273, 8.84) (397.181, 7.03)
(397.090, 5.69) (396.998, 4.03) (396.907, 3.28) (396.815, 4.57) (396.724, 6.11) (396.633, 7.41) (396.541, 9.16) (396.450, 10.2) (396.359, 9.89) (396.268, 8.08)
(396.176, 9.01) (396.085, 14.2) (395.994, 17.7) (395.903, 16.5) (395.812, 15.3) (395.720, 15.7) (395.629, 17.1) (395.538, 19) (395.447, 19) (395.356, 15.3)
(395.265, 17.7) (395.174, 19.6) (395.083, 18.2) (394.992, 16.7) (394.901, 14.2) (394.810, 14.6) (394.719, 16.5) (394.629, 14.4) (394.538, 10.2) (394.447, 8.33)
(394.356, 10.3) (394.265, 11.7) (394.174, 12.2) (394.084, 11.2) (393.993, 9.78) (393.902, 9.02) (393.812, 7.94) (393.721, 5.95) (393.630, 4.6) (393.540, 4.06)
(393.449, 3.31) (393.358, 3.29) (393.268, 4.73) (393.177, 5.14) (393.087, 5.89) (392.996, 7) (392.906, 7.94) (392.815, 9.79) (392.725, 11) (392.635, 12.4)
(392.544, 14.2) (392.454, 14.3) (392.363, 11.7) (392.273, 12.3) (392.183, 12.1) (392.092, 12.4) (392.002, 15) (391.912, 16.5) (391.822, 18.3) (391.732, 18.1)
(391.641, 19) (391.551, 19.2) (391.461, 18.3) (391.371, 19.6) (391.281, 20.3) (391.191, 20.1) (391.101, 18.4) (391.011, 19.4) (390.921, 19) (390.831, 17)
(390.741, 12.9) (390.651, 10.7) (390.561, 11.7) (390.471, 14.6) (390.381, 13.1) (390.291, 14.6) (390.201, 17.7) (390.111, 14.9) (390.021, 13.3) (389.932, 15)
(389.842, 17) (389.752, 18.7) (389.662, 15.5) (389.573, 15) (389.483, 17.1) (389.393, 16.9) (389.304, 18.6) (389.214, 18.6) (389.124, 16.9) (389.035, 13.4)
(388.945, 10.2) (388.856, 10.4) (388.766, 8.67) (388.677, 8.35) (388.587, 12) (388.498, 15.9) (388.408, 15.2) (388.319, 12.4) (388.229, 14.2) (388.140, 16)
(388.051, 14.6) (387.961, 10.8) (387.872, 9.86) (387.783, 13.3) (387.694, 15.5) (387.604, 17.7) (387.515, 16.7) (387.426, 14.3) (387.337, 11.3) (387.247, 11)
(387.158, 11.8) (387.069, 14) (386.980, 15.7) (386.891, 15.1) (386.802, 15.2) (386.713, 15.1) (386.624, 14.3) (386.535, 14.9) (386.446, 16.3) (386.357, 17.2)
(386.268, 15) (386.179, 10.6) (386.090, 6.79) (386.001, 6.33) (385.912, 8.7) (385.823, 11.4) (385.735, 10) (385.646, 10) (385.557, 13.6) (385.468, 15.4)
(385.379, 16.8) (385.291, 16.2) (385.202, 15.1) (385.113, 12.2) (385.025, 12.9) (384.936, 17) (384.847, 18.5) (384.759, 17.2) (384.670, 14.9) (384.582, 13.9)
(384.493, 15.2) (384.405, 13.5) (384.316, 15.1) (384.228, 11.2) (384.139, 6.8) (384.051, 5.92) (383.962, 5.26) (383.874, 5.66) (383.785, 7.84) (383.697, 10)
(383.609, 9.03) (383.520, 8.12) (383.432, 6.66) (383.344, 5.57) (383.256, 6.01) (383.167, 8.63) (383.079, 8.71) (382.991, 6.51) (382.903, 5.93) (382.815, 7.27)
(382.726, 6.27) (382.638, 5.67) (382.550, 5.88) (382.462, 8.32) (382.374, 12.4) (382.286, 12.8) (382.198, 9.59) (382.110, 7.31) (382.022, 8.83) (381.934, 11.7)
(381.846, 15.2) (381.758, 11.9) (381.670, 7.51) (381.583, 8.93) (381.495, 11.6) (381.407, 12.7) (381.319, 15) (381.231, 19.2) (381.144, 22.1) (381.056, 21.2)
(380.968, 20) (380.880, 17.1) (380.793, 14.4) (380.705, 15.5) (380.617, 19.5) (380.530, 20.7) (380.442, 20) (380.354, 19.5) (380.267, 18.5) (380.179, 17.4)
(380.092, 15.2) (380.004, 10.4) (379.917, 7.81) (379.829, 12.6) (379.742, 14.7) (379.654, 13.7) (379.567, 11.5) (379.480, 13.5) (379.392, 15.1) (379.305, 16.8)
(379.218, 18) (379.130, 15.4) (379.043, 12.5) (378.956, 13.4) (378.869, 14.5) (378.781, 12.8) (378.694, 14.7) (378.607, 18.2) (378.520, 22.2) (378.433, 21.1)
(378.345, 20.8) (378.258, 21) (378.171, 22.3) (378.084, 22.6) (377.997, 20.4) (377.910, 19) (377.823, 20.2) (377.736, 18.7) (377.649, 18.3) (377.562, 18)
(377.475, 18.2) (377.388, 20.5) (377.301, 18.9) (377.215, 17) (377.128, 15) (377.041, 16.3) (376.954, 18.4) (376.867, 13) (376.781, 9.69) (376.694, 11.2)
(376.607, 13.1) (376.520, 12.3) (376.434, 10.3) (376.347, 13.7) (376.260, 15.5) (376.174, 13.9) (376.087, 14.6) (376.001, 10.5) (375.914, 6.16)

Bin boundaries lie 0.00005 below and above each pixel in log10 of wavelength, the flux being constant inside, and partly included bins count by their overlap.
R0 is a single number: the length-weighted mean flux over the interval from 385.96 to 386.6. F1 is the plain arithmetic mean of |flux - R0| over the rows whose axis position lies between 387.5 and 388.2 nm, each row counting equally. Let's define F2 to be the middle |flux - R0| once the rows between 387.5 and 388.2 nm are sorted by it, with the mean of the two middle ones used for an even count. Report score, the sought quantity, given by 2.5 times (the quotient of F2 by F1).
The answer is 2.45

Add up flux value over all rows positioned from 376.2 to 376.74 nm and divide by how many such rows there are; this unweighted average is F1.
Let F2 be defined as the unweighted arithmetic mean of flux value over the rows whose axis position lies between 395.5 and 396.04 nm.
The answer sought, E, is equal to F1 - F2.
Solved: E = -4.2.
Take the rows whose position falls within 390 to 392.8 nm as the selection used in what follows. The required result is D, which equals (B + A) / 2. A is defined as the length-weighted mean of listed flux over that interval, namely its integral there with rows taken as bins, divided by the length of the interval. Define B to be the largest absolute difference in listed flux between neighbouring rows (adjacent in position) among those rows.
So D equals 9.8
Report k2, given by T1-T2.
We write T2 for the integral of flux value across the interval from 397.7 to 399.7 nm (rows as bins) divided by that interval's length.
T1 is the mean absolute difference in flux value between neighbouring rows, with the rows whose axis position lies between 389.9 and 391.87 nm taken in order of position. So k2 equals -20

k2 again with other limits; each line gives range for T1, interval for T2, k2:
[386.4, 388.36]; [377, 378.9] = -17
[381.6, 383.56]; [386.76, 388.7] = -12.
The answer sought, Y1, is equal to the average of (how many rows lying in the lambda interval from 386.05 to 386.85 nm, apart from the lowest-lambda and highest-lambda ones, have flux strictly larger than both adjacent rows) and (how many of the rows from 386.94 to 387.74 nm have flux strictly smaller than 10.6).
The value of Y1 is 0.5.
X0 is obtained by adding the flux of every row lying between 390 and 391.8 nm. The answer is 332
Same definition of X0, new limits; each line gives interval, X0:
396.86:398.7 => 296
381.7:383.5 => 171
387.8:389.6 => 275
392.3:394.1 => 163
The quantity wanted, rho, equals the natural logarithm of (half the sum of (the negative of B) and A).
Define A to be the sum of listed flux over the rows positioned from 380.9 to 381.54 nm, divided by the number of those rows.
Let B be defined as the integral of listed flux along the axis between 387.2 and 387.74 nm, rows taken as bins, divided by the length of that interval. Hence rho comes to 0.4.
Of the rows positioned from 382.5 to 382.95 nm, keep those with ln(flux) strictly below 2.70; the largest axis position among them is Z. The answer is 382.903 nm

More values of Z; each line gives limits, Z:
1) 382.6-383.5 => 383.432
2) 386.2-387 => 386.624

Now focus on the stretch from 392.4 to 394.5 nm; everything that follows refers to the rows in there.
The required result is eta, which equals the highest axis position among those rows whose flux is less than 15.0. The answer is 394.447 nm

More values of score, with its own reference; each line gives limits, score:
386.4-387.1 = 2.52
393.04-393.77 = 2.49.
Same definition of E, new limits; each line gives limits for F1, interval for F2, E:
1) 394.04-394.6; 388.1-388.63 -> -3.6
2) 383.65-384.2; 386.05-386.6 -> -6.6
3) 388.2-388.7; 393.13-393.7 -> 8.8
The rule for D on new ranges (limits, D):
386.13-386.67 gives 9.5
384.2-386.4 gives 8.9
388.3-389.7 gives 9.0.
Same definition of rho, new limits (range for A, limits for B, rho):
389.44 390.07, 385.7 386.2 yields 1.3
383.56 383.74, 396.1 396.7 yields -1.6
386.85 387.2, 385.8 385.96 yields 0.8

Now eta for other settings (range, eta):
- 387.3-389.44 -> 389.035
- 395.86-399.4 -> 397.547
